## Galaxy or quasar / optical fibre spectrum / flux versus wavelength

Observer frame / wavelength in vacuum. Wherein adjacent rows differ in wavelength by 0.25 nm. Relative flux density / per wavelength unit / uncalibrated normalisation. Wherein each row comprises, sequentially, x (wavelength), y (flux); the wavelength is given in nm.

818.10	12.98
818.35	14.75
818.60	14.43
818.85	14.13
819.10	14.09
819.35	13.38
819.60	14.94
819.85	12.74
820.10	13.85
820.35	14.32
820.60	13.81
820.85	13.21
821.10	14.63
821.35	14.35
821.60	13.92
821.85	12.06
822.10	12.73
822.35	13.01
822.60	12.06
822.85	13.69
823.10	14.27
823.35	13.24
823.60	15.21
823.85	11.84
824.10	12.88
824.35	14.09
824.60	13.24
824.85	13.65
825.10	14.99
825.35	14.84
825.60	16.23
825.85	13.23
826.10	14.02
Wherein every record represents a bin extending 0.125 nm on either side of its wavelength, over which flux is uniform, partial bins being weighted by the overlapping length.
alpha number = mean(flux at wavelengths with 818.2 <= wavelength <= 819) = 14.4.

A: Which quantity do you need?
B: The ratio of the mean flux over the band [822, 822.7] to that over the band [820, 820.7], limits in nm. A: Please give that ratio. 0.90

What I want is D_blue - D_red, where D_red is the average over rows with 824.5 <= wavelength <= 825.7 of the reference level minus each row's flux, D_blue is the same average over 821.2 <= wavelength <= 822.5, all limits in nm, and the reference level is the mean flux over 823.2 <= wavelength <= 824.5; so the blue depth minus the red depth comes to 1.4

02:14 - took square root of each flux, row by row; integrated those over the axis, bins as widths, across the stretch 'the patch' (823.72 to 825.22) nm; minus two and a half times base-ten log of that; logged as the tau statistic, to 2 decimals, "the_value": -1.85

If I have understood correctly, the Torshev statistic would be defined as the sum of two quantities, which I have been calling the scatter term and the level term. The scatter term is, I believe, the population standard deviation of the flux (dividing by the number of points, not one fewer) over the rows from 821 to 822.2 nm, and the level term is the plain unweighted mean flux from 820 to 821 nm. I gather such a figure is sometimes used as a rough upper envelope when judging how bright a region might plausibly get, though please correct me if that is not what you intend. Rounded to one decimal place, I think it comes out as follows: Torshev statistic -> 14.8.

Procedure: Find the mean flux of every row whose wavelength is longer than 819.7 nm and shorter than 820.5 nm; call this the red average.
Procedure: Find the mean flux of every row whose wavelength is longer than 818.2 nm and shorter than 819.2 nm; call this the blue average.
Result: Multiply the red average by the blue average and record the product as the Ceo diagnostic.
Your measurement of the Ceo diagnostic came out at 196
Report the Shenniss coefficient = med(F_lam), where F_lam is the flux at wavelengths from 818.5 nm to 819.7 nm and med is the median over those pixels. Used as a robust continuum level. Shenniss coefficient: 14.1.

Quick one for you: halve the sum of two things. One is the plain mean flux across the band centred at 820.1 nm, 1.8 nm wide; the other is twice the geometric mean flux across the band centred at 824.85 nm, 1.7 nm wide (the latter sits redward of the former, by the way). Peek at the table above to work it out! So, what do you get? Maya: 21.1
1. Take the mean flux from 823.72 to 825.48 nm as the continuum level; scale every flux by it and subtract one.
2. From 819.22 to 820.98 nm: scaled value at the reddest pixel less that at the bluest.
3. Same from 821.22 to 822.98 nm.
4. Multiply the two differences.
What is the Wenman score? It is 0.0006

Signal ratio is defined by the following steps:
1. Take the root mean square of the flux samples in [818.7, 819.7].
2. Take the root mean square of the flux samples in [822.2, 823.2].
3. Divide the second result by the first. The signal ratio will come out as 0.94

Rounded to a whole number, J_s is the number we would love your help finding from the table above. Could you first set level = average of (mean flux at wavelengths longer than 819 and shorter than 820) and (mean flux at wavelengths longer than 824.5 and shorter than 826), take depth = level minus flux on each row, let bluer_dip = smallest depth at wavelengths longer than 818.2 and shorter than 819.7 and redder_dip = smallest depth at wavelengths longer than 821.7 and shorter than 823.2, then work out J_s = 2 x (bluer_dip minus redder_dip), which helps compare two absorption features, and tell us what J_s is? -1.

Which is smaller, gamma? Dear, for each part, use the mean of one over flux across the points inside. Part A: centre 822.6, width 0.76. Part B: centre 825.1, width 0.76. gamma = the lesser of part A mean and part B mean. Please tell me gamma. 0.0691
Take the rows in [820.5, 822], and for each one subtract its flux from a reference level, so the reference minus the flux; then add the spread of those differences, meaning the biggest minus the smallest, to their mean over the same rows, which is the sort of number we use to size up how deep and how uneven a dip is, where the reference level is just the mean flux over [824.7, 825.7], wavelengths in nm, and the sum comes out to 3.8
